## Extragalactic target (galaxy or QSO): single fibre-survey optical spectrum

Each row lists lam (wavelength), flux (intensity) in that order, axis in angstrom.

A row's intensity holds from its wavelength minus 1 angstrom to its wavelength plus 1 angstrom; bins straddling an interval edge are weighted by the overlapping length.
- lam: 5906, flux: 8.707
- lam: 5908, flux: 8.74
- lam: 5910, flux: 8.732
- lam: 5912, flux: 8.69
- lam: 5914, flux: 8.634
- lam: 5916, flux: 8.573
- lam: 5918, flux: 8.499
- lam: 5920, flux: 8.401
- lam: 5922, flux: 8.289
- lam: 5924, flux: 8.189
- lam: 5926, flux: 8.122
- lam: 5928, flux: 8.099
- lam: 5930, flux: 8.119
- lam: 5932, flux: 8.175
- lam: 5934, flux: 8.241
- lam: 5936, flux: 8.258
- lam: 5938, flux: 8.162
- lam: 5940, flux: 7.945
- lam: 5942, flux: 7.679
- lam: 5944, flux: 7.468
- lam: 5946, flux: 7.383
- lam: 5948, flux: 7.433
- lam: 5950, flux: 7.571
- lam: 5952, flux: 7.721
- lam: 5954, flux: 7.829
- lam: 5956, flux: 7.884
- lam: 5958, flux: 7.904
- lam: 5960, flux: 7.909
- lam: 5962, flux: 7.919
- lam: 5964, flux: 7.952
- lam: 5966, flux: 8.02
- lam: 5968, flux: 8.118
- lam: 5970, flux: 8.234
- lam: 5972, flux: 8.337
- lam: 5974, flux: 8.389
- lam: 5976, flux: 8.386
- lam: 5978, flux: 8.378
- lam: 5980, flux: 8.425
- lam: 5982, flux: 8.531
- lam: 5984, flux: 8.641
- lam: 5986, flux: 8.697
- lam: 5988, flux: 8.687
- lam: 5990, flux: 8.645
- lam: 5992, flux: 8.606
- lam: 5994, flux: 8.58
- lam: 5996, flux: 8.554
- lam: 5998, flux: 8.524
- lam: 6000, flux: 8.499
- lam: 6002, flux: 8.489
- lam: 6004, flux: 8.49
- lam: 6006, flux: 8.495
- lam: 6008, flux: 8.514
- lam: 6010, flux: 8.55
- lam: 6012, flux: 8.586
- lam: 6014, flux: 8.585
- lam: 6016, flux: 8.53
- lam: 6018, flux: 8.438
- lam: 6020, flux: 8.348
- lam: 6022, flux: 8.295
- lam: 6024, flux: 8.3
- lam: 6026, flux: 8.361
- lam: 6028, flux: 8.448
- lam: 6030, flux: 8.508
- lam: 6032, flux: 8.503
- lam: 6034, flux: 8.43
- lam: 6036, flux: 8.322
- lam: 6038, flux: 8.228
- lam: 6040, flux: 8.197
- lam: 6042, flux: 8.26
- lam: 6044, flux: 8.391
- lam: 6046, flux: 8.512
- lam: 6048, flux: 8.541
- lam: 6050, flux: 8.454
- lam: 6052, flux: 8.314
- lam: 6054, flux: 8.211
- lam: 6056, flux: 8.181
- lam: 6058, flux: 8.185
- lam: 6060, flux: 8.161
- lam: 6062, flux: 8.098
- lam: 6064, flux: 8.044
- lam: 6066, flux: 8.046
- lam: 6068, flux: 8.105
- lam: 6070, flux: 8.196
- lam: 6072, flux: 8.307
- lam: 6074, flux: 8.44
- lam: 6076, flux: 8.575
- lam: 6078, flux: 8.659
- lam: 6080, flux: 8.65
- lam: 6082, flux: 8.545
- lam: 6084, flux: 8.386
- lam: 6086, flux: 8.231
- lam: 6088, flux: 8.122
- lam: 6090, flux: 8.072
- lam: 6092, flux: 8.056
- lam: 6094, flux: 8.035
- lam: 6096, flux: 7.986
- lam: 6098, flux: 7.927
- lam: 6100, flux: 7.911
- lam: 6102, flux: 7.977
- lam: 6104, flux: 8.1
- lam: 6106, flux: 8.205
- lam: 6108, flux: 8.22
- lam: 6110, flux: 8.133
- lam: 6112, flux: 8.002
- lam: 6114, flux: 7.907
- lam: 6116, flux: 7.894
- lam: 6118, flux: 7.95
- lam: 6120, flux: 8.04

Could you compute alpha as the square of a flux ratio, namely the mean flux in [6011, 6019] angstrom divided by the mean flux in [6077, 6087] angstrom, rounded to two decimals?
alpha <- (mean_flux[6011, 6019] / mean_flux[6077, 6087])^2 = 1.01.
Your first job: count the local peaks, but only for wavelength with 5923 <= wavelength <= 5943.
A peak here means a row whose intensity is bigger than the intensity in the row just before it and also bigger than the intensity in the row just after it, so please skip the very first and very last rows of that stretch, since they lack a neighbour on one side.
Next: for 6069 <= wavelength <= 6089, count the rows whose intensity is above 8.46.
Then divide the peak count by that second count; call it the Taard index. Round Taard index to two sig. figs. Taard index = 0.25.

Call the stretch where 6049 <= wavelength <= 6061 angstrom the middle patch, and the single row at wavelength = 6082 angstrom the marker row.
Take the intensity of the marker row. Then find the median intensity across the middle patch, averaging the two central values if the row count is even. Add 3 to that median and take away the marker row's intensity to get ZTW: 2.65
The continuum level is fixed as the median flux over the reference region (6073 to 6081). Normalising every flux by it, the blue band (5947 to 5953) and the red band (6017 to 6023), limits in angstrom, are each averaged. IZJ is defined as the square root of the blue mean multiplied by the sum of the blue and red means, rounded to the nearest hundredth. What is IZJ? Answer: 1.28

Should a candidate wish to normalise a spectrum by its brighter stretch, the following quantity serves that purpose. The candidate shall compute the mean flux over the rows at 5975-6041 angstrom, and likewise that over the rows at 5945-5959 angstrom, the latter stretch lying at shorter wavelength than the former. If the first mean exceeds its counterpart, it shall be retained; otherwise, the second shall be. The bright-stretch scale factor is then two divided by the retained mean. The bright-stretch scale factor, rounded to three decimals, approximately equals 0.236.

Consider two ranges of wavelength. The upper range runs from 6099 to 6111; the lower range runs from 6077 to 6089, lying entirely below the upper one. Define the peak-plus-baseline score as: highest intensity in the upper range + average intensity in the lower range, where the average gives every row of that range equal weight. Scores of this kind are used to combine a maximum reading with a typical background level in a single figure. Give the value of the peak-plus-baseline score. 16.7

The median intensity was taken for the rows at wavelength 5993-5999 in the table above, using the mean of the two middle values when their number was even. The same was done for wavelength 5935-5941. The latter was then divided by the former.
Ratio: 0.95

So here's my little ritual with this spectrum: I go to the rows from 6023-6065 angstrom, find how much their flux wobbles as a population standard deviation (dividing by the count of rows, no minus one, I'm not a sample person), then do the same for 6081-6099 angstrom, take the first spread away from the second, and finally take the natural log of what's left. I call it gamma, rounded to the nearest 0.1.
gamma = -3.1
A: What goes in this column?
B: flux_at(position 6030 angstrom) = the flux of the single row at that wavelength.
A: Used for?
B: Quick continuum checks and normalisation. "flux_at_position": 8.508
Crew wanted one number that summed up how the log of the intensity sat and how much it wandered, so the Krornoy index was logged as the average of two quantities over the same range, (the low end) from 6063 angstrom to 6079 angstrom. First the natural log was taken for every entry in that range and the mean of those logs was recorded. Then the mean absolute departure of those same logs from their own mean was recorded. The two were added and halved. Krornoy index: 1.070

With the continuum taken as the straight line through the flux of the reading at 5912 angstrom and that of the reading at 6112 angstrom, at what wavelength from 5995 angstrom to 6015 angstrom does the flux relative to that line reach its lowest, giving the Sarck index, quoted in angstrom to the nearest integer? 6002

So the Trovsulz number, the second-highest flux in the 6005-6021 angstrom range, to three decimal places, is 8.585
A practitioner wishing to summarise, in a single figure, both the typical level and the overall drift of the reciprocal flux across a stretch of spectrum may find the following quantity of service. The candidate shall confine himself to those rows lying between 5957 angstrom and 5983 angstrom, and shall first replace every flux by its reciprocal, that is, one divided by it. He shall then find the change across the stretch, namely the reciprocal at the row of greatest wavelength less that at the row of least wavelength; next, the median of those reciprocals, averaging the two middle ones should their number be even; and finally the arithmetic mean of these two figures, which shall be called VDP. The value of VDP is 0.056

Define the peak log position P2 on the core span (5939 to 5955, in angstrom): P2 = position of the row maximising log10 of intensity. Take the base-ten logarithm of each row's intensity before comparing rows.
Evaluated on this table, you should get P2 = 5940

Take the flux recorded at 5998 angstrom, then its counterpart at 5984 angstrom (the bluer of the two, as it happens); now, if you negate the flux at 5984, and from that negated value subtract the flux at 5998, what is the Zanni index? -17.2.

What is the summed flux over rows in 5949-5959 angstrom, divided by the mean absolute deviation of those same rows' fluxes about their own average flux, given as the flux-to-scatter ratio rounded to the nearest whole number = 358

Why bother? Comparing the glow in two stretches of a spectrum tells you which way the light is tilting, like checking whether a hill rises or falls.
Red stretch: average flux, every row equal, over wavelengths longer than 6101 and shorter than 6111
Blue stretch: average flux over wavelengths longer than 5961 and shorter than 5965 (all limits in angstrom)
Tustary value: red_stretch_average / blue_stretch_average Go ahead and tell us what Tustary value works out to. 1.02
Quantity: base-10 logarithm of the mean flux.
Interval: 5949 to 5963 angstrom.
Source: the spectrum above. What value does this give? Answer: 0.893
